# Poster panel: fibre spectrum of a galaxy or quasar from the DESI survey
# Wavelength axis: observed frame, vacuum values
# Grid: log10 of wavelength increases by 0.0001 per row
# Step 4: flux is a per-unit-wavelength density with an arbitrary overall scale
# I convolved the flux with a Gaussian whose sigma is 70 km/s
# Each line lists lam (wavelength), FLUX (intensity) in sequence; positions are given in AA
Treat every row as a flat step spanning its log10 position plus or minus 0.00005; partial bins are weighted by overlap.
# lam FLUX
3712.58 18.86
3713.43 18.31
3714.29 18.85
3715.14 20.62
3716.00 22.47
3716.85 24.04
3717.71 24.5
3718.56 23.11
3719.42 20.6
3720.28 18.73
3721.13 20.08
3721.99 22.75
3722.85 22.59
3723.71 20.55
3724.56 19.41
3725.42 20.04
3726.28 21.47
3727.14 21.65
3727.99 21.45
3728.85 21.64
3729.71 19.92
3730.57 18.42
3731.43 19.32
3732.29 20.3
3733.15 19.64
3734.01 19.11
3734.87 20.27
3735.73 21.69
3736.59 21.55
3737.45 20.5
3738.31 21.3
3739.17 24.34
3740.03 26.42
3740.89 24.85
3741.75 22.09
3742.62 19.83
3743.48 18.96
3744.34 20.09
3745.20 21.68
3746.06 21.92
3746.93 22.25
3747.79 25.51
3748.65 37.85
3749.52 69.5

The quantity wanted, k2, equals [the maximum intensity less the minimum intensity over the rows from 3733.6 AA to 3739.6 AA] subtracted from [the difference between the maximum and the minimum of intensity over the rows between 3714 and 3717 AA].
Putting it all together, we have 0.0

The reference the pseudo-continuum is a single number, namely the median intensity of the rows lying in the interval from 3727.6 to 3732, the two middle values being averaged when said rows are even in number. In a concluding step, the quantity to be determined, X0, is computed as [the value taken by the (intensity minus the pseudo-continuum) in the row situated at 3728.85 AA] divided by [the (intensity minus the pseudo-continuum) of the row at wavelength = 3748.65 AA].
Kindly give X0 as 0.1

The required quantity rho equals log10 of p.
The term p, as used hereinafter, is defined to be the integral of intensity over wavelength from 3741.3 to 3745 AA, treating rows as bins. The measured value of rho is 1.88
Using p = 75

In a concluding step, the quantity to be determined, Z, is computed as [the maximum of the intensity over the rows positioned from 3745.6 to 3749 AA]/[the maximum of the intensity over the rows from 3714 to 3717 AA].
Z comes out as 1.57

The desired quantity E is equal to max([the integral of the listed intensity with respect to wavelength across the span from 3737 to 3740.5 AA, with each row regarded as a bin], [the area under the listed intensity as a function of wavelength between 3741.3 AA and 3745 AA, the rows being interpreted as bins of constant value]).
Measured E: 81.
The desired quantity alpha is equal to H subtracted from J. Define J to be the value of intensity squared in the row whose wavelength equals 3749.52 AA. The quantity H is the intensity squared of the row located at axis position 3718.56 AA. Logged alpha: 4296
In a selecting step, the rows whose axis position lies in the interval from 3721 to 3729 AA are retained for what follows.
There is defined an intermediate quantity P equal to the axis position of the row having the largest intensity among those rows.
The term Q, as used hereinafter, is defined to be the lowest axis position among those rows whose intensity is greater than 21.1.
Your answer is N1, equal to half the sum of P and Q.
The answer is 3722.0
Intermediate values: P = 3721.99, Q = 3721.99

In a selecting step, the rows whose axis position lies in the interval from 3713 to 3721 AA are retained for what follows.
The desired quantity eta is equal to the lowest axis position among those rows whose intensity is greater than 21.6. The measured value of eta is 3716.00 AA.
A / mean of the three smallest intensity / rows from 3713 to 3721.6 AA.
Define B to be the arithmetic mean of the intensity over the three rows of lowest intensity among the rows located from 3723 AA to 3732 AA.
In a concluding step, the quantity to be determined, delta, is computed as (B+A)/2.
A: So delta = 18.8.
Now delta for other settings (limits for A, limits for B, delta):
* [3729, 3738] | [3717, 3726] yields 19.2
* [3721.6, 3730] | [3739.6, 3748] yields 19.7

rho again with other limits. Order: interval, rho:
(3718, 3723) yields 2.03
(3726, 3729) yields 1.81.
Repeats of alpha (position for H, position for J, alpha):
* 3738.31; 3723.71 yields -31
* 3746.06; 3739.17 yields 112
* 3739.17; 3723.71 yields -170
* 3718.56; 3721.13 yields -131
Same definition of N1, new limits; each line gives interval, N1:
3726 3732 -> 3726.7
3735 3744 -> 3737.9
